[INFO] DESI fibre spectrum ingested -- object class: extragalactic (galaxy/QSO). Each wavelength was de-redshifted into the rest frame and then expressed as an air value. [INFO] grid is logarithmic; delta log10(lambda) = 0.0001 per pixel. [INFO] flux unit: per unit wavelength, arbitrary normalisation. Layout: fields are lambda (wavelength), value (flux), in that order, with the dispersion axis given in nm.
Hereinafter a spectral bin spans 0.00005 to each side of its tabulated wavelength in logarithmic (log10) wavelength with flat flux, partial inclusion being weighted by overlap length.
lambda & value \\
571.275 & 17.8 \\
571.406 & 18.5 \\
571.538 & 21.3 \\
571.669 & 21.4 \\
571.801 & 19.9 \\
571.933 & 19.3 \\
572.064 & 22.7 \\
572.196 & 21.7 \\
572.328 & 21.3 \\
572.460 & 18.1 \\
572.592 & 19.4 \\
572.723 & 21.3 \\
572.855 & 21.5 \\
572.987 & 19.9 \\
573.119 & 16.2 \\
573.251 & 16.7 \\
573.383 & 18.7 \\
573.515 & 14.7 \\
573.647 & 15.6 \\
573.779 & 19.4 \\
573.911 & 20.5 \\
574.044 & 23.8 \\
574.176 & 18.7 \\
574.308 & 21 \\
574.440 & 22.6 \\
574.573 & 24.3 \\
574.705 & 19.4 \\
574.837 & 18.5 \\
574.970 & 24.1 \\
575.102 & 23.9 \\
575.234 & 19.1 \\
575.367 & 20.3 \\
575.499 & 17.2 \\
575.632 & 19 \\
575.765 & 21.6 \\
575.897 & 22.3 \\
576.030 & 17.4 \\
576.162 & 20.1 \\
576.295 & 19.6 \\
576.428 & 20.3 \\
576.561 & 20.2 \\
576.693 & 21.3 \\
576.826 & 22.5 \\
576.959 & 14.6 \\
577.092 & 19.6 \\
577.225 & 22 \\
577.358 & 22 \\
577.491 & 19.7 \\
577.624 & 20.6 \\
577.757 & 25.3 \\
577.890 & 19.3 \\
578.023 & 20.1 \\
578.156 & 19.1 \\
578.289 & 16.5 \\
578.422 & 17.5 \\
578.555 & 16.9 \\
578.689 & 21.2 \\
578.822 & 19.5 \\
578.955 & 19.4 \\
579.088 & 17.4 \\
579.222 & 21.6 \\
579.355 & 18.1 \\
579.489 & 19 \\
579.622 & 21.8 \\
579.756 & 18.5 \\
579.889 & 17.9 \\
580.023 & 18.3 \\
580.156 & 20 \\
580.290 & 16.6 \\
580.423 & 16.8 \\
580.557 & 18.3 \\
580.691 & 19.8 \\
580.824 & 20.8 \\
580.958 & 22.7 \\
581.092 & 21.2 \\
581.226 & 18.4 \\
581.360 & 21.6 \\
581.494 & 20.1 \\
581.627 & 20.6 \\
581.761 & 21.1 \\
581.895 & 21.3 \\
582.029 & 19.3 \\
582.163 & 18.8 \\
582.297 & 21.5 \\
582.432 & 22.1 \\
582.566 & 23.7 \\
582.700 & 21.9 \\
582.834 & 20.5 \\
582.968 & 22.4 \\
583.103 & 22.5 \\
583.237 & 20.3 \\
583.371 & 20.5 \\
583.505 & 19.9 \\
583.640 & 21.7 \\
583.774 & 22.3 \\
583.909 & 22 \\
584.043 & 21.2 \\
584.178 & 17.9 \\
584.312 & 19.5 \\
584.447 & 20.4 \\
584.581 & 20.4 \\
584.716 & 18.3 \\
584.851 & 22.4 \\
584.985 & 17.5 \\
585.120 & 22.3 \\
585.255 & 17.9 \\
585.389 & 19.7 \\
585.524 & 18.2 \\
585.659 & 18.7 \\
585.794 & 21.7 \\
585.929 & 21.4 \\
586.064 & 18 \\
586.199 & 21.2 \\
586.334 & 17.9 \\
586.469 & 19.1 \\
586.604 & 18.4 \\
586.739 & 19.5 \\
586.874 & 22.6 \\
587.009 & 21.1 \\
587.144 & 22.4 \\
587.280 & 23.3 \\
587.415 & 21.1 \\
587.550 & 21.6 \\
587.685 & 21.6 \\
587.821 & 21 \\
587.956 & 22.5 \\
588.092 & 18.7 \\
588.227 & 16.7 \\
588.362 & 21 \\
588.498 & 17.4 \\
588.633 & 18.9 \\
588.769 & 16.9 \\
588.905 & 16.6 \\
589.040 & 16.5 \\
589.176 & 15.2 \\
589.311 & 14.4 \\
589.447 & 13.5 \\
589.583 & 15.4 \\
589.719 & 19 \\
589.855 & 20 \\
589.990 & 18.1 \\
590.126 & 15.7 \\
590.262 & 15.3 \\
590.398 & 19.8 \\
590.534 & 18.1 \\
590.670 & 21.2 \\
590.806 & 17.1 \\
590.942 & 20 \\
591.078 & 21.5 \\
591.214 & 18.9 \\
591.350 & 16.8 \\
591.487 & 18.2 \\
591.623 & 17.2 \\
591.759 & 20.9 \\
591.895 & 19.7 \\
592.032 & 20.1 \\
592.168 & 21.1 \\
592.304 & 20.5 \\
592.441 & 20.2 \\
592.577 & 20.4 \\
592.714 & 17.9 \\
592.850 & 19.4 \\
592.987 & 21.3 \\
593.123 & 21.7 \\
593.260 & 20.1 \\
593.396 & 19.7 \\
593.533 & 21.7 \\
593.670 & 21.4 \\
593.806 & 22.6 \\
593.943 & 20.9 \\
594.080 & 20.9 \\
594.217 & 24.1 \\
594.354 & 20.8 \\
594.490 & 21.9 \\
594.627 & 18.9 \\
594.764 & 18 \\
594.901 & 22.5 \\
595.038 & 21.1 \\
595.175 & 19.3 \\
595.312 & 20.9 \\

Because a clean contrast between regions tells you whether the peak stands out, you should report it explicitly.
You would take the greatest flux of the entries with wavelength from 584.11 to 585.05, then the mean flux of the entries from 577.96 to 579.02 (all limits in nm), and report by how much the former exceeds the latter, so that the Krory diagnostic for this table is 3.62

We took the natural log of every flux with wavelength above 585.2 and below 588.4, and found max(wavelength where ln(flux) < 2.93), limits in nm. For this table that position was 588.227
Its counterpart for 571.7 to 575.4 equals 574.837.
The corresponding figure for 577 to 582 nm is 581.226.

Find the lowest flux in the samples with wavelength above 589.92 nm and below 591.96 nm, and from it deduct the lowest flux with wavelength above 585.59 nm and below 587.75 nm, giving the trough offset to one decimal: -2.6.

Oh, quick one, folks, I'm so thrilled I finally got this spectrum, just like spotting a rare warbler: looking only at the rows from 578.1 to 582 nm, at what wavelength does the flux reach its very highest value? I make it 580.958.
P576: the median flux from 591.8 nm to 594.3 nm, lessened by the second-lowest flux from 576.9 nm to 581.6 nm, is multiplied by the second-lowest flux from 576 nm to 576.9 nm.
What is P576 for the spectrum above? 82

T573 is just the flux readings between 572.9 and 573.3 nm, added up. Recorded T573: 52.8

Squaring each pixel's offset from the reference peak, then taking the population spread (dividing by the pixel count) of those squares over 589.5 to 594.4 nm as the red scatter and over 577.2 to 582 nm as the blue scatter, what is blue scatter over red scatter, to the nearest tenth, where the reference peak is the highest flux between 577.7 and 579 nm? 0.8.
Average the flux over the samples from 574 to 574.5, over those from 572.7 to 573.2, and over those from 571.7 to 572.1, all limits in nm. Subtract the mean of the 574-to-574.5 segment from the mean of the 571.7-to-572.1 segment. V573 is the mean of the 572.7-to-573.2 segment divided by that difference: -22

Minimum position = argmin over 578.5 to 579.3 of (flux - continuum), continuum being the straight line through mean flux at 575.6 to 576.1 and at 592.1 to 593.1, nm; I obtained 578.555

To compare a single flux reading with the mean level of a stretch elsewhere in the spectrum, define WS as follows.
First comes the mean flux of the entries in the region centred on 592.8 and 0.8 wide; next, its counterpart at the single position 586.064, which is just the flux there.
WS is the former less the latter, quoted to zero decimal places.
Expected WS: 2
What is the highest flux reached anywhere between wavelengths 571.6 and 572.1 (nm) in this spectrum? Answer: 22.7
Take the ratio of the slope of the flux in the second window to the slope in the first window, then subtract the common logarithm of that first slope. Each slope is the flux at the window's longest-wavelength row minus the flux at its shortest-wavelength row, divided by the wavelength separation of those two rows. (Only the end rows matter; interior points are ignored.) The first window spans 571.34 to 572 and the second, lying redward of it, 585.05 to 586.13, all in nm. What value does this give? -3.2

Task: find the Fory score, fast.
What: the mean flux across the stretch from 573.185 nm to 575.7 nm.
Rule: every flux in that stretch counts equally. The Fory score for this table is 19.9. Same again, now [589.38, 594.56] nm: 19.6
